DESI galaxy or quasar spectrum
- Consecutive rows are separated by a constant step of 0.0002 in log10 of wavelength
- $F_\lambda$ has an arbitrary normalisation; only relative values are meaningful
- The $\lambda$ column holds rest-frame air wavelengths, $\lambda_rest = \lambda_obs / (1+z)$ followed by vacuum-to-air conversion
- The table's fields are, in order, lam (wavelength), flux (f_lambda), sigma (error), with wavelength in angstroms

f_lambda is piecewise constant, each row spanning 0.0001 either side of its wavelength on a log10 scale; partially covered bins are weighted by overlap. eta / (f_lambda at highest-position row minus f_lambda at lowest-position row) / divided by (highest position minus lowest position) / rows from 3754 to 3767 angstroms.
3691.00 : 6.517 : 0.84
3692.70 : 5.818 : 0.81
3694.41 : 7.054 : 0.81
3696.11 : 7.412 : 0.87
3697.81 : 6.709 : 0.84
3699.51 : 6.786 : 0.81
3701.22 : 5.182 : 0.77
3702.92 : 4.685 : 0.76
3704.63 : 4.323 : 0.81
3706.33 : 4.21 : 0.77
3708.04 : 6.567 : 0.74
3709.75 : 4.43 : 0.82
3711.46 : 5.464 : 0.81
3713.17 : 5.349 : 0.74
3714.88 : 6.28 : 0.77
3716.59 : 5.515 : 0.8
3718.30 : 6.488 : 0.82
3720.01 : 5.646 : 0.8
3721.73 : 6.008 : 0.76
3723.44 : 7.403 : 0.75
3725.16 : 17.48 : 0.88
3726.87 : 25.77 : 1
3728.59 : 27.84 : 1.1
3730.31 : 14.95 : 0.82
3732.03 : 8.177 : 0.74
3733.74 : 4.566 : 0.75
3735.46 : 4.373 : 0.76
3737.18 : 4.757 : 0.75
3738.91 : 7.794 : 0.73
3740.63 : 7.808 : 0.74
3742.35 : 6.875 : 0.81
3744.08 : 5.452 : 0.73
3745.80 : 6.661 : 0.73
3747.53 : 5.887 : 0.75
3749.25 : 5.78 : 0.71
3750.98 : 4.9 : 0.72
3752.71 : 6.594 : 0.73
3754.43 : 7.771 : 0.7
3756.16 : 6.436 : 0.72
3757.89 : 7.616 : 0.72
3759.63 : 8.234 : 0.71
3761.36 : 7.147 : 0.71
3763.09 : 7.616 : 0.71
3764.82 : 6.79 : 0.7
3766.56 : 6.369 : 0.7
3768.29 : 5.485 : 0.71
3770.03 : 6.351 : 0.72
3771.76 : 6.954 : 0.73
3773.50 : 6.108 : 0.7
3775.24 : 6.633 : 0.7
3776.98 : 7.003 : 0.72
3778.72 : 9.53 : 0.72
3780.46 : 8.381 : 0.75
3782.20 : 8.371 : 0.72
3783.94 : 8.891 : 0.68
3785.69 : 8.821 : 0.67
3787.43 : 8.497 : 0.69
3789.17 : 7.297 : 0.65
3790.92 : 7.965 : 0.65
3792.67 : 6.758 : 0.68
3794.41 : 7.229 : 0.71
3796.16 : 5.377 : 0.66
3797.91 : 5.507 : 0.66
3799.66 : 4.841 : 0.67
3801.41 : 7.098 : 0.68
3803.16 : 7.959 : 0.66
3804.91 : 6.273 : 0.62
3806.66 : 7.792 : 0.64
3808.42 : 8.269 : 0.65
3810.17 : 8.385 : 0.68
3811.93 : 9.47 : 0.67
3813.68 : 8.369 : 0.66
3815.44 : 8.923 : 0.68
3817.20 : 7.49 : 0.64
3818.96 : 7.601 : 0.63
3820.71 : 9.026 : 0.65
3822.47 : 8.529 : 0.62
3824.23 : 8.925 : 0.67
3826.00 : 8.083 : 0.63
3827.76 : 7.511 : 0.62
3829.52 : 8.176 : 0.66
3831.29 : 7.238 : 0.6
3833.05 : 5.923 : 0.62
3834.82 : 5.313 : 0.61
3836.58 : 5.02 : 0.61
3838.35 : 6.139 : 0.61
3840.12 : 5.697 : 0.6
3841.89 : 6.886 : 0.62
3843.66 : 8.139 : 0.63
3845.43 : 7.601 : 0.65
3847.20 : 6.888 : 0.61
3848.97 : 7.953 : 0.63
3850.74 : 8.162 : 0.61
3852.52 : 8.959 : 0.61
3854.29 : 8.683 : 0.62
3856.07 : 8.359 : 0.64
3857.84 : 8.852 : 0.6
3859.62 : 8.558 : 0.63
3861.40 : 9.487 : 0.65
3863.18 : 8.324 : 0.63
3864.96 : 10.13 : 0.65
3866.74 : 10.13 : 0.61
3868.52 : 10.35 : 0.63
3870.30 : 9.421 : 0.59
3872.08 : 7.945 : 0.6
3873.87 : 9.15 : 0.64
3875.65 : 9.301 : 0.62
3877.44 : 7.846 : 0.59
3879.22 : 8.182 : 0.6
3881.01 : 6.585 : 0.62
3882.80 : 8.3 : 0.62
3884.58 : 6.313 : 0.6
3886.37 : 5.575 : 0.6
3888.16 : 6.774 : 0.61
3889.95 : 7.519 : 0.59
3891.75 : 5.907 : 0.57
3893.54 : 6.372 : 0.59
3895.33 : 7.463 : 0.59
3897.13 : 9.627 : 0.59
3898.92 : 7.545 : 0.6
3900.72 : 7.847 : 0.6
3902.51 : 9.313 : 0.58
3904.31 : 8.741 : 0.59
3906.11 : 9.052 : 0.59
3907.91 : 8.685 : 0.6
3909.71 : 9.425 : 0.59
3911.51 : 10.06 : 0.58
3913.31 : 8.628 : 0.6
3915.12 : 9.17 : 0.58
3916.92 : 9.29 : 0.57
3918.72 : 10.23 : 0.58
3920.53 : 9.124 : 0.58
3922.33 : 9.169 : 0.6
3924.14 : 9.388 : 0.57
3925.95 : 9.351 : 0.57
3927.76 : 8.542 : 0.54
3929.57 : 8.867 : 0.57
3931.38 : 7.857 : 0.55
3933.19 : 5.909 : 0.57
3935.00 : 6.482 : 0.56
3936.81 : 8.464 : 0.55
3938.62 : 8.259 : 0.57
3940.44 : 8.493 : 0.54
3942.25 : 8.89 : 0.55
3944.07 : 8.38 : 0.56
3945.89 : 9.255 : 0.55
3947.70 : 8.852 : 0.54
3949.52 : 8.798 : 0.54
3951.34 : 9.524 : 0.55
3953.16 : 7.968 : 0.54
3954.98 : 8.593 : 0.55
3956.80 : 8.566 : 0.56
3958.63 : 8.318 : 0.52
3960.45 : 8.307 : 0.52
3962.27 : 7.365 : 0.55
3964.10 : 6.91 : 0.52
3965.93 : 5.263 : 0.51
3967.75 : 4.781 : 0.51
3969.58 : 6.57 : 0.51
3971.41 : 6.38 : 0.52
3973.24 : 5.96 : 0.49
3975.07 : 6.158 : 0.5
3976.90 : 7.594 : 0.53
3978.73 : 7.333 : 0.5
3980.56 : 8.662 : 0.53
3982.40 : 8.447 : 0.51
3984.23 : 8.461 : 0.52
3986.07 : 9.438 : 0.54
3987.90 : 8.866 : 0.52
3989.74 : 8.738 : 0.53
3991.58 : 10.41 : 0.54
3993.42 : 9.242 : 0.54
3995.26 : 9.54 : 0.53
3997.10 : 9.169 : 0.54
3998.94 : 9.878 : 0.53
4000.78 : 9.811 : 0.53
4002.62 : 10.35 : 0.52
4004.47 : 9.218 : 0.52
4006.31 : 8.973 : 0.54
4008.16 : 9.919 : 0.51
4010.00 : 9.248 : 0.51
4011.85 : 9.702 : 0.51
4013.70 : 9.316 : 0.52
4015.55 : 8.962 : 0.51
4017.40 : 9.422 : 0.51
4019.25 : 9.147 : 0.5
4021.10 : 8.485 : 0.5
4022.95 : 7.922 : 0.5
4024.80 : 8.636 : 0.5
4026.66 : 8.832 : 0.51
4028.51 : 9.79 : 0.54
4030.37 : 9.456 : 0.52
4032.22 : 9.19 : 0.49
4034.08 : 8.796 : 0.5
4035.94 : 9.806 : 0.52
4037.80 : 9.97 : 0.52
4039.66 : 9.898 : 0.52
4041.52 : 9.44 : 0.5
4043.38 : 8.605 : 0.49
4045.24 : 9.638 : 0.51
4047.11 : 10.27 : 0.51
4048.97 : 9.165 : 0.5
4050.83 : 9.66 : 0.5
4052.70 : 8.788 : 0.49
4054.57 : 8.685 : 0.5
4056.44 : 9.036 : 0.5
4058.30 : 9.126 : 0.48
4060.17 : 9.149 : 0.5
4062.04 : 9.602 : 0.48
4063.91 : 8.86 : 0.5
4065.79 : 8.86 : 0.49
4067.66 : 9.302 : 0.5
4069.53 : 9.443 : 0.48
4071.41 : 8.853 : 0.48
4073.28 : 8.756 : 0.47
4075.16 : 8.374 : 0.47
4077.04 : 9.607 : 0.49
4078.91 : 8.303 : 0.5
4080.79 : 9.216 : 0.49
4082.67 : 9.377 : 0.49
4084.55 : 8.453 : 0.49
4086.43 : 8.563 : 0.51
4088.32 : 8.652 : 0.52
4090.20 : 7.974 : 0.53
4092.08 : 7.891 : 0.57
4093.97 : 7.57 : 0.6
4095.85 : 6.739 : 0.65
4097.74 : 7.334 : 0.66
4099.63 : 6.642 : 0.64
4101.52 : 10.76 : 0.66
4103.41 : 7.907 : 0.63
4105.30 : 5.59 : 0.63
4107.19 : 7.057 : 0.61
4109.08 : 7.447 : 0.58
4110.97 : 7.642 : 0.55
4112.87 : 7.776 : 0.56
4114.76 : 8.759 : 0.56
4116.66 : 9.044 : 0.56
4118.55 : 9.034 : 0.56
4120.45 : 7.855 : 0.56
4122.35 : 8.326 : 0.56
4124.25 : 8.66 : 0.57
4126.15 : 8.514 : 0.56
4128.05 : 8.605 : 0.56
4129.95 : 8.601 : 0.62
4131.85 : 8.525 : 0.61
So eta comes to -0.12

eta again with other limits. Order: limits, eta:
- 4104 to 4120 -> 0.26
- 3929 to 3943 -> 0.00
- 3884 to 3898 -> 0.26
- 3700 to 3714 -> 0.01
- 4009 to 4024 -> -0.10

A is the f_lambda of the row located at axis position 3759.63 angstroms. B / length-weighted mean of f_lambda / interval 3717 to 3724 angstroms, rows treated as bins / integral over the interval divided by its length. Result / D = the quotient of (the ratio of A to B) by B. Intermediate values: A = 8.234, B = 6.3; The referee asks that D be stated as 0.21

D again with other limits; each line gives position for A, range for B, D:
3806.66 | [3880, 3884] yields 0.14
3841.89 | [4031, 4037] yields 0.08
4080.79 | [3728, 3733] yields 0.04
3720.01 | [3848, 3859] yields 0.08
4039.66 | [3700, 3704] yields 0.39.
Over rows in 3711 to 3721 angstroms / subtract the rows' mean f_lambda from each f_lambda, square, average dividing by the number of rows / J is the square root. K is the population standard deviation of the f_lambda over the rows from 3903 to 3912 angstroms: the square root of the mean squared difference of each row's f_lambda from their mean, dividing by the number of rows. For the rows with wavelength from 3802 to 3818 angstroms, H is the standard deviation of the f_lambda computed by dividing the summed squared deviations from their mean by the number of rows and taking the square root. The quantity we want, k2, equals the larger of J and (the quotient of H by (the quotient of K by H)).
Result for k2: 1.4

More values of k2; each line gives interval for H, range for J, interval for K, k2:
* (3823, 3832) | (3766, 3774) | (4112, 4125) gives 0.7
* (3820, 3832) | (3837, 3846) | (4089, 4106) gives 0.9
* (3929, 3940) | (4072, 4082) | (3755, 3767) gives 1.8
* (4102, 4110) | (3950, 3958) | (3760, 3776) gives 1.3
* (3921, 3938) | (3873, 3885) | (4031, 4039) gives 3.0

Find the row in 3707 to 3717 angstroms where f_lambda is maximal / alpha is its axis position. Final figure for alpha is 3708.04 angstroms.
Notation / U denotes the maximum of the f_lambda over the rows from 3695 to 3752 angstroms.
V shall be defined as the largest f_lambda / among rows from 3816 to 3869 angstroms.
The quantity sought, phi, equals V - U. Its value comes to -17.5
